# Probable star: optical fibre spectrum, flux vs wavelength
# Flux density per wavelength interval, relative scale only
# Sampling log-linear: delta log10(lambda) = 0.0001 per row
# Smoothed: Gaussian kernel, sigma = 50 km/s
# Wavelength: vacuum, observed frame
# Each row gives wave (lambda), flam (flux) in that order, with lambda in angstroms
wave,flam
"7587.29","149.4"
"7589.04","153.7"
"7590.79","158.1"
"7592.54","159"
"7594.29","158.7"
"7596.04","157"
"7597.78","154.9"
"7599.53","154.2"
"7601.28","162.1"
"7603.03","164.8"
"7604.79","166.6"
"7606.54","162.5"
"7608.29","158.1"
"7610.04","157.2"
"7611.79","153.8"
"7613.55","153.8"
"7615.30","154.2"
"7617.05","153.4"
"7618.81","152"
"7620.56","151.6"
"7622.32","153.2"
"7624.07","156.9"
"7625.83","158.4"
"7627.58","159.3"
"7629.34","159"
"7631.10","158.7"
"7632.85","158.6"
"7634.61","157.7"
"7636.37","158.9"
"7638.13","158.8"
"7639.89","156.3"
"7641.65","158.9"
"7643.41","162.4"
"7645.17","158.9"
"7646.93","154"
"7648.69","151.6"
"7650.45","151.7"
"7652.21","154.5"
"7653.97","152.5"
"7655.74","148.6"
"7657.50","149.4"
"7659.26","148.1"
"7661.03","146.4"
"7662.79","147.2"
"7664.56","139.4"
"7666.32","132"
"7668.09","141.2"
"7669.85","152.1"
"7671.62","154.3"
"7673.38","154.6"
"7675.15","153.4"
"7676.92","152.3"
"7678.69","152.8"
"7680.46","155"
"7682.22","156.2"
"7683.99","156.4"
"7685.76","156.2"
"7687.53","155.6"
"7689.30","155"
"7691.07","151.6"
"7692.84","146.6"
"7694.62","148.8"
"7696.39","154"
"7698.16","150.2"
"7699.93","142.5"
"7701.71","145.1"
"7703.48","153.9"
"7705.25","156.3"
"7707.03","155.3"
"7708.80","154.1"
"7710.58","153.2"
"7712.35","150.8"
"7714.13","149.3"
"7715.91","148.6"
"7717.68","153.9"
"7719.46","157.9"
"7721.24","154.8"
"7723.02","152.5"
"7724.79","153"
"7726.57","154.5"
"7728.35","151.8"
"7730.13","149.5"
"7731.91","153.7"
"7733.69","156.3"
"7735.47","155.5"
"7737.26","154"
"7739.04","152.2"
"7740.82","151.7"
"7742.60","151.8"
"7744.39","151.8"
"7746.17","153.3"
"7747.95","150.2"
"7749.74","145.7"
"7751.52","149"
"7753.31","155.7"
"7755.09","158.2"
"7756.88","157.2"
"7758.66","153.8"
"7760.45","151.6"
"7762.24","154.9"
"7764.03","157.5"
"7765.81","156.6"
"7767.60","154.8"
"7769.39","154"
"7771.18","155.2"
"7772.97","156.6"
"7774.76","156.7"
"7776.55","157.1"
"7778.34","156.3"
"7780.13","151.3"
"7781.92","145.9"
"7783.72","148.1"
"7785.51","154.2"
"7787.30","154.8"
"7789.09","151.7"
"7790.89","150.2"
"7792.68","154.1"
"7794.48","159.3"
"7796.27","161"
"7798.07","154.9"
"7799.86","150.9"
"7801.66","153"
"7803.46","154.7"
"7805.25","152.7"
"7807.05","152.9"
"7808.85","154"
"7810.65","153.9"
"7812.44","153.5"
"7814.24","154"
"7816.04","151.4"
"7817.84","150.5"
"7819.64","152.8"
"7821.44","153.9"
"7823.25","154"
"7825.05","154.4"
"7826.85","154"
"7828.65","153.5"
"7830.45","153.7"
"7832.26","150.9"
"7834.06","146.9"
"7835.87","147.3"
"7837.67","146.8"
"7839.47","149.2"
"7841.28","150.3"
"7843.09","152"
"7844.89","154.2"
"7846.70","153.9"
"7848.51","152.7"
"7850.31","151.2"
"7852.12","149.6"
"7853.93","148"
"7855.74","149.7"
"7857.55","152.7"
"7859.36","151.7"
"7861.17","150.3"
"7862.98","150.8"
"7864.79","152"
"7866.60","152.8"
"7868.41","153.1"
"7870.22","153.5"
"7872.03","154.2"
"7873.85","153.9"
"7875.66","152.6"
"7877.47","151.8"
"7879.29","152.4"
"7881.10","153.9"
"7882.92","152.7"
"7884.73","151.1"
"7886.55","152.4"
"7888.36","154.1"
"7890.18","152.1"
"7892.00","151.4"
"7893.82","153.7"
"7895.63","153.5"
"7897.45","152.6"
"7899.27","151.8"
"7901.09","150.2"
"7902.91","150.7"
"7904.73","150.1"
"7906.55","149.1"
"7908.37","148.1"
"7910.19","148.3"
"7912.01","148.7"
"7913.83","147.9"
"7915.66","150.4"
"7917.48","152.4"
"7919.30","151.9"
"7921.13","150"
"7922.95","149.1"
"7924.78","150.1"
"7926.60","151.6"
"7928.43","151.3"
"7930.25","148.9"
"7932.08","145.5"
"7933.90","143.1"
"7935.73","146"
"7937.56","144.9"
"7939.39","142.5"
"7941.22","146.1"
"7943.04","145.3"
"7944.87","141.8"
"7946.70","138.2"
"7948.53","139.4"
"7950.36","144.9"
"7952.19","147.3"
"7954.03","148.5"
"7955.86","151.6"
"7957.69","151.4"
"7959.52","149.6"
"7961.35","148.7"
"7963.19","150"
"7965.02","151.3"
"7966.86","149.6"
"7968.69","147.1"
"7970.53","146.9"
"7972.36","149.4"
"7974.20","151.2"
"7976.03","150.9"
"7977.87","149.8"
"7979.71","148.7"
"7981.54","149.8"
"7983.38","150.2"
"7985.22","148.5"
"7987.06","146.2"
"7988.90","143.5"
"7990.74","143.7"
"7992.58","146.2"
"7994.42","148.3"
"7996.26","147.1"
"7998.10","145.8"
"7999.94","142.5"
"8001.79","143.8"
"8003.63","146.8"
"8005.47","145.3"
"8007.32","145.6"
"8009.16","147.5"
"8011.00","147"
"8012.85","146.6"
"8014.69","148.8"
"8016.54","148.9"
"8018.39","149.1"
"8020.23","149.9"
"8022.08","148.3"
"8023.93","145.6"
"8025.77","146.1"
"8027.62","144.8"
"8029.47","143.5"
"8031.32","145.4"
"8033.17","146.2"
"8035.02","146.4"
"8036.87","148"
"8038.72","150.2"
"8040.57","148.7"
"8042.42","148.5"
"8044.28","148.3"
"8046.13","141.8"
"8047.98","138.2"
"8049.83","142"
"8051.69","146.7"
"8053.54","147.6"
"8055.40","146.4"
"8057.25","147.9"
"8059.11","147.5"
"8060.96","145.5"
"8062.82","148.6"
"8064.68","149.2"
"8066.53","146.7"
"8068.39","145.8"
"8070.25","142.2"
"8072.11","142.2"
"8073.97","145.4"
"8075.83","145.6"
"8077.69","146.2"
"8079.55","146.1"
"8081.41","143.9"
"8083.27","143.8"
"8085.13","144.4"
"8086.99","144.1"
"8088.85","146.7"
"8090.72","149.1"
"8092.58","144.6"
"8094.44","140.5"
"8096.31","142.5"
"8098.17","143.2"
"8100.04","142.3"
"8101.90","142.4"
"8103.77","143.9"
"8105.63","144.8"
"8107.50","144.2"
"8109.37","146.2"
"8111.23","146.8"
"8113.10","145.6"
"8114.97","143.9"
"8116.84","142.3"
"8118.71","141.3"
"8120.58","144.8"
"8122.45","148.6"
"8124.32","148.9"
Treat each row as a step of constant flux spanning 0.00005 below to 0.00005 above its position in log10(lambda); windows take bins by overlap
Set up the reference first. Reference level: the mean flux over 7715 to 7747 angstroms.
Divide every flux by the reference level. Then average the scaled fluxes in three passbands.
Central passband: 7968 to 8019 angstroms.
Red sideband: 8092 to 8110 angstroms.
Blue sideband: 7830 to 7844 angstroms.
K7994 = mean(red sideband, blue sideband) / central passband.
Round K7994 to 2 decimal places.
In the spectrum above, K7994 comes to 0.99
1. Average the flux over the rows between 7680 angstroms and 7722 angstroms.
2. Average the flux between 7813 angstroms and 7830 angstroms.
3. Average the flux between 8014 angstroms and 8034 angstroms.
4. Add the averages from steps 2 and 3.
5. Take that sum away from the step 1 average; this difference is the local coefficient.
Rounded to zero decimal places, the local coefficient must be -148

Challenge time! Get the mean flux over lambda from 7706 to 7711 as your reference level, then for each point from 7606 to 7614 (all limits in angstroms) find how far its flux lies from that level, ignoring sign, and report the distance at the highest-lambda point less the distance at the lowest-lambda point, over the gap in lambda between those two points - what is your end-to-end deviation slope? -1.1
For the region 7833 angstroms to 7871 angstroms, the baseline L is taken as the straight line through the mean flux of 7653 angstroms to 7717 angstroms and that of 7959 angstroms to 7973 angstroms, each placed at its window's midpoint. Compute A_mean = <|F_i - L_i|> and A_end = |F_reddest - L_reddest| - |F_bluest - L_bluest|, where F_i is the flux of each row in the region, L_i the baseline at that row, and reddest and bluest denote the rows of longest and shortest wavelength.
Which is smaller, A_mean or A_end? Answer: 1.1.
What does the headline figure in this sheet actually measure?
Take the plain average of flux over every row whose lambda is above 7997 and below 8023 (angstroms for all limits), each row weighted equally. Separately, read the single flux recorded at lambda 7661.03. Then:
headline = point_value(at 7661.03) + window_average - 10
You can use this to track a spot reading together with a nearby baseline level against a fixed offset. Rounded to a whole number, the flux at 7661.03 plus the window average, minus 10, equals 283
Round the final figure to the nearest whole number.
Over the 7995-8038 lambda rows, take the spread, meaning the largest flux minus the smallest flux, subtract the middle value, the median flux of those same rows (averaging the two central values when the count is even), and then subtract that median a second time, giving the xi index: -285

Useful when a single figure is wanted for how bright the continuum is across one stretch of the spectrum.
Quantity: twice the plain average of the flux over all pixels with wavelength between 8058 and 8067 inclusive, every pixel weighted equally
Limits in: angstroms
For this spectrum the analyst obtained 295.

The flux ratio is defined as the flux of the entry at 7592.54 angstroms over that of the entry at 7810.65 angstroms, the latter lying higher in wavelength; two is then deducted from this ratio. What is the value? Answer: -0.97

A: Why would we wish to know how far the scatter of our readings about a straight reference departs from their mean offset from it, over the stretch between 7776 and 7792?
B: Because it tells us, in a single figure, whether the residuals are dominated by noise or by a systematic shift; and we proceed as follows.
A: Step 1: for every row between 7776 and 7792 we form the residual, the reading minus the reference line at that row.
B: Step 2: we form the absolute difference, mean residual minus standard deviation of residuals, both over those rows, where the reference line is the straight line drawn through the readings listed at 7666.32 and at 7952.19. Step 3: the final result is 10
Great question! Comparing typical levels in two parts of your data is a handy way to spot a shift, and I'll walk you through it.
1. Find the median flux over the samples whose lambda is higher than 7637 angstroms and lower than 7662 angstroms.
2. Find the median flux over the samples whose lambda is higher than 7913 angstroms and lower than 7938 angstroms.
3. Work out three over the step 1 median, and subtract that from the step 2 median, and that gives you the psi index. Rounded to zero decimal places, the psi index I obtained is 150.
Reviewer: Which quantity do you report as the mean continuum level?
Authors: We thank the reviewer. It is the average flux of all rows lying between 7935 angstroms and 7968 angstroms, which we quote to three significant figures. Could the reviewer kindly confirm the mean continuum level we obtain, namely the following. 147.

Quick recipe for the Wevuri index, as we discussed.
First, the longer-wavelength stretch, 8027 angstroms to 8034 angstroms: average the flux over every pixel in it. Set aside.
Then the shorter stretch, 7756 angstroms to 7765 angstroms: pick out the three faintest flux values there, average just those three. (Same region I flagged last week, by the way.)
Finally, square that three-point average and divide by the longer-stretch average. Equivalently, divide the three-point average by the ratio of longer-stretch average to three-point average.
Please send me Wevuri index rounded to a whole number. 162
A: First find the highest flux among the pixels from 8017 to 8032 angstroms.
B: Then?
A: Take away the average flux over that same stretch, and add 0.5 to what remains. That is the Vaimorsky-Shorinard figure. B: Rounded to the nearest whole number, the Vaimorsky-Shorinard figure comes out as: 4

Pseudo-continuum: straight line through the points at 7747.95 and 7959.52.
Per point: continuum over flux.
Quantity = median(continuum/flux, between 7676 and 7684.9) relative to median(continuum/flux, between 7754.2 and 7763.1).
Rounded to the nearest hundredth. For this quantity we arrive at 1.00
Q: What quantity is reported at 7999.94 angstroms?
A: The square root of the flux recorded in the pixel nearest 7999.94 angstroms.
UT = 11.94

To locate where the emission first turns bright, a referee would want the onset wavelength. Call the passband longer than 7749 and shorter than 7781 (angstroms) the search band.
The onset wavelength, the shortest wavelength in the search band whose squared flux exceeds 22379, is 7753.31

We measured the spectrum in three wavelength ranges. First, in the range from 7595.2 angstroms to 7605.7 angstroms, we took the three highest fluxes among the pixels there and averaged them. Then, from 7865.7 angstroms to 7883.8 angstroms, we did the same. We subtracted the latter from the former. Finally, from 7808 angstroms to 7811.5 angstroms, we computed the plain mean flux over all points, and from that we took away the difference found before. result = 143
